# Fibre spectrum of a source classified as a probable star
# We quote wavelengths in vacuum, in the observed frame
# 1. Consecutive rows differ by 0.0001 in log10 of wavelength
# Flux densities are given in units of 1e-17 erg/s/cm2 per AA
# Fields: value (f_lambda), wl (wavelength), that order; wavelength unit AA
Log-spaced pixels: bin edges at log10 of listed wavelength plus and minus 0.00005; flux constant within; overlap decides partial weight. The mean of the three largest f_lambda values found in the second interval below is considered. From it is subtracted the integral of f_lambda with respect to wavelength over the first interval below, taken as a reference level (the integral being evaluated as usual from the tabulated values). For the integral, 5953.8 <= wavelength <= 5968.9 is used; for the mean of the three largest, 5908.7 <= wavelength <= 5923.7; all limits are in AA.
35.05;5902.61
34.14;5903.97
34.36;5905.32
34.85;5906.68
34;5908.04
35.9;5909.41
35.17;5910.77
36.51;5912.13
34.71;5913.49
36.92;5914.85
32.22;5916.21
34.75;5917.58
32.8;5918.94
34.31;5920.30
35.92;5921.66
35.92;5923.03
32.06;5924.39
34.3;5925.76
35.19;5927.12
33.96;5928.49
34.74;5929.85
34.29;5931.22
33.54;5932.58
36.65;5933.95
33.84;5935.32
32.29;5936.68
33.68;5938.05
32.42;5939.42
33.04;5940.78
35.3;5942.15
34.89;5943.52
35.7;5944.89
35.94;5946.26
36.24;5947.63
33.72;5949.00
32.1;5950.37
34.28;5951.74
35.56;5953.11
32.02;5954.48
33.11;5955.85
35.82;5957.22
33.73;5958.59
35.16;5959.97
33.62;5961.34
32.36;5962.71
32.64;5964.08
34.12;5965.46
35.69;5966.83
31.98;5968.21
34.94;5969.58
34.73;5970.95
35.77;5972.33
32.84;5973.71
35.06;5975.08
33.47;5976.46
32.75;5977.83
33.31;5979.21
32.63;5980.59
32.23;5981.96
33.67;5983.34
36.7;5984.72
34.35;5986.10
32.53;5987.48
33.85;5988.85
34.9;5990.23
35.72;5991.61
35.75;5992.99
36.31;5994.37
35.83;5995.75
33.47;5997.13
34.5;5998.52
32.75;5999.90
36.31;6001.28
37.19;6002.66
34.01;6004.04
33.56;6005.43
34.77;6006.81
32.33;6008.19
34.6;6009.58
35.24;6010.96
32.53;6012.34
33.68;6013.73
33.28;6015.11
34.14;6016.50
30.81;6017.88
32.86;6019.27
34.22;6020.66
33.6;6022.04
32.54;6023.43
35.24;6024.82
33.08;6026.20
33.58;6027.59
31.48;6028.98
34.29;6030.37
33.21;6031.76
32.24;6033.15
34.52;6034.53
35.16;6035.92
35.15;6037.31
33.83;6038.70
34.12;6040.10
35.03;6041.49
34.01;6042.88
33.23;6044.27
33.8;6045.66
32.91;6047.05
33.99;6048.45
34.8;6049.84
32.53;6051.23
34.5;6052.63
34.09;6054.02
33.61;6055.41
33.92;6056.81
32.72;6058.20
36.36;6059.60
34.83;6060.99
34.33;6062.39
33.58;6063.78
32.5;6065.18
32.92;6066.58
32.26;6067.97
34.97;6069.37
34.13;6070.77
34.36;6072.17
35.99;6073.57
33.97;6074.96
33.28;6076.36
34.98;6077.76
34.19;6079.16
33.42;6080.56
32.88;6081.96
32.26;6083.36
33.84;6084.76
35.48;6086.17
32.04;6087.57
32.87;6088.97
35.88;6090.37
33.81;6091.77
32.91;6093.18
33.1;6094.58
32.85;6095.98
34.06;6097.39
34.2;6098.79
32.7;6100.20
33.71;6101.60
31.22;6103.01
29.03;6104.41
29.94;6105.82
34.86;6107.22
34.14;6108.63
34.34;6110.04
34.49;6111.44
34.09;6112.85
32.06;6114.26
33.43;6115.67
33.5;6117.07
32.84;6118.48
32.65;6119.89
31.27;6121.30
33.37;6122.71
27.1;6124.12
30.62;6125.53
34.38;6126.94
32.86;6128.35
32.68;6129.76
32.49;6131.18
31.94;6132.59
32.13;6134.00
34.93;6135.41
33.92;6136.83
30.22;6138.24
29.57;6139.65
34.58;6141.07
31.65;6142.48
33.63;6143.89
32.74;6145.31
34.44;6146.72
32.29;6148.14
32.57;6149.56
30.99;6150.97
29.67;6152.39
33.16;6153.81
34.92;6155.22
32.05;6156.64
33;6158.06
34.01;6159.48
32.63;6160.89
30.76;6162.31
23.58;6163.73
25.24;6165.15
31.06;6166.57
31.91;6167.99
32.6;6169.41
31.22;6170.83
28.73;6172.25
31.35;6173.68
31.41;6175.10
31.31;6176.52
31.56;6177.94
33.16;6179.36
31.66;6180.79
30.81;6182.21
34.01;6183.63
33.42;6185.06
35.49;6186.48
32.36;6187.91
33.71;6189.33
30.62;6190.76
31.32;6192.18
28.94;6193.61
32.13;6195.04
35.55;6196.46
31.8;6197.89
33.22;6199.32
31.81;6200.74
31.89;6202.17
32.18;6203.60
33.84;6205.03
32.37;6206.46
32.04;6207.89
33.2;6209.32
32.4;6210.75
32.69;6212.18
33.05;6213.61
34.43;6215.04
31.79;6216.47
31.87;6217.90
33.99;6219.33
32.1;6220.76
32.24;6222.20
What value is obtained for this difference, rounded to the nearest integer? -472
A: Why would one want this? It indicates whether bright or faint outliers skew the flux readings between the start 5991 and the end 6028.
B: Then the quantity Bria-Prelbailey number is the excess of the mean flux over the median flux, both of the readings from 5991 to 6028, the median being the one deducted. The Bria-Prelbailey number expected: 0.13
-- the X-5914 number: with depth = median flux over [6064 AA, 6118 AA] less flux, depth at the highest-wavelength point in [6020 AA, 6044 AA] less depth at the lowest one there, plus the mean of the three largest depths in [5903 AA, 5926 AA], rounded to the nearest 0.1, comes 1.5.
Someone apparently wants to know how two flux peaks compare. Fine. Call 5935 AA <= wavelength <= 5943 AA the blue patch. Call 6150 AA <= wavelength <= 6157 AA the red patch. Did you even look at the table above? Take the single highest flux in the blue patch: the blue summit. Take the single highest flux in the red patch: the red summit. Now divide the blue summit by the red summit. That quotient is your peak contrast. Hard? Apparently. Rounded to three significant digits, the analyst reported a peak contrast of 1.01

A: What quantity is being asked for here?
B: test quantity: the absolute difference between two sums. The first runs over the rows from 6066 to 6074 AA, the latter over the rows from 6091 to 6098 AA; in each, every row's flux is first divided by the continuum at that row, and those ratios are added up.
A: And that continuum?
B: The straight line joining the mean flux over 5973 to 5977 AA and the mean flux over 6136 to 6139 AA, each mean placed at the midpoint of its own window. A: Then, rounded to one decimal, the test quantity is 1.1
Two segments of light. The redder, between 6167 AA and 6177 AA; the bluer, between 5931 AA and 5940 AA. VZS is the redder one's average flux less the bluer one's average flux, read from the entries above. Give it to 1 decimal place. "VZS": -2.6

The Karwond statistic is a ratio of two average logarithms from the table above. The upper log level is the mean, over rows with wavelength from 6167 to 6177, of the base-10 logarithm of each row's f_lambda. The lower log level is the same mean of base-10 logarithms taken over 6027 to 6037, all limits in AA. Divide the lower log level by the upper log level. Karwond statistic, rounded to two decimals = 1.02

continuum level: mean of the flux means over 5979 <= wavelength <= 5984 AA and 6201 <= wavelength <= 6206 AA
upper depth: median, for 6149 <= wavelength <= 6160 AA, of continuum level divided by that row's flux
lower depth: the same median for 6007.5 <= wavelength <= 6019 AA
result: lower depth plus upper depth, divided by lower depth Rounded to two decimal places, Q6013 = 2.02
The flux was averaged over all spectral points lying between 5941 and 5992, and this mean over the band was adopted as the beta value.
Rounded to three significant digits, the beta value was 34.1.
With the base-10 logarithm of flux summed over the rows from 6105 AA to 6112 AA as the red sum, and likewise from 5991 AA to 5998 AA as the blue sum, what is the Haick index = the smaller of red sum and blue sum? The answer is 7.625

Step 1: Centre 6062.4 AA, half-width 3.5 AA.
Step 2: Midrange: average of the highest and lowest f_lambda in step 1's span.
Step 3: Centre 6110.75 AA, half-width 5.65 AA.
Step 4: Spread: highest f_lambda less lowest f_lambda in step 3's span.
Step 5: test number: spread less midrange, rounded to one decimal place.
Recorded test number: -29.5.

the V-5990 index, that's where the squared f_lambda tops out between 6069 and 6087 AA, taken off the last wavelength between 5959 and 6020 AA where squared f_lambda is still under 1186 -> -54.3 AA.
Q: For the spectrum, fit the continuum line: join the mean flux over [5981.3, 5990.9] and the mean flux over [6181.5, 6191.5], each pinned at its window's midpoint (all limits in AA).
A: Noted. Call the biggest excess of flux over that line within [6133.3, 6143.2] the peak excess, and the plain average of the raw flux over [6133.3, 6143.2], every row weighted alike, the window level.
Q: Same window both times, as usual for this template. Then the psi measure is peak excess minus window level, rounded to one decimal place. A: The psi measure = -30.7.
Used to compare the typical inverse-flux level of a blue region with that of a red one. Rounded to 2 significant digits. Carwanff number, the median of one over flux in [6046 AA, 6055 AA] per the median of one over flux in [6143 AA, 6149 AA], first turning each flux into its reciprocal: 0.97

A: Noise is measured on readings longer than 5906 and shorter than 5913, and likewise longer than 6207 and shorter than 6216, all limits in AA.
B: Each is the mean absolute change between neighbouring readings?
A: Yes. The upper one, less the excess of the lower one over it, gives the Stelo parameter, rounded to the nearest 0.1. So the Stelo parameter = 0.4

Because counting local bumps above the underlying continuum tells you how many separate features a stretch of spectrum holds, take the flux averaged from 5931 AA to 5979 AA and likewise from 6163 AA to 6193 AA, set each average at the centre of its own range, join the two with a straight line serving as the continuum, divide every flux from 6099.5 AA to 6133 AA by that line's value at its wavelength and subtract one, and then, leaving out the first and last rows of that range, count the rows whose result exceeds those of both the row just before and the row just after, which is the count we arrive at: 6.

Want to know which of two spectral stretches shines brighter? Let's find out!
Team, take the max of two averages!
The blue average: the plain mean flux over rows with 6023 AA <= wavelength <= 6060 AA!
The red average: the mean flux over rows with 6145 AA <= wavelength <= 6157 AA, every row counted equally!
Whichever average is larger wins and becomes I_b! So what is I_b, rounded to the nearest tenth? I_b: 33.8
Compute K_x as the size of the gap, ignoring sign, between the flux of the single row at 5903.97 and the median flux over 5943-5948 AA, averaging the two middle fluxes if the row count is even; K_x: 1.68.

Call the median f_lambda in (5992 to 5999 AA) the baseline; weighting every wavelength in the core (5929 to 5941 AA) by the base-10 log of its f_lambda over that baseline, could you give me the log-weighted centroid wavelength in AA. 5936.6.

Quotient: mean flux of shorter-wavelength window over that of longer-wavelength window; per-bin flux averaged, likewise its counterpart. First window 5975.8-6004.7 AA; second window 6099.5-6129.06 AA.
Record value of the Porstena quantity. 1.06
